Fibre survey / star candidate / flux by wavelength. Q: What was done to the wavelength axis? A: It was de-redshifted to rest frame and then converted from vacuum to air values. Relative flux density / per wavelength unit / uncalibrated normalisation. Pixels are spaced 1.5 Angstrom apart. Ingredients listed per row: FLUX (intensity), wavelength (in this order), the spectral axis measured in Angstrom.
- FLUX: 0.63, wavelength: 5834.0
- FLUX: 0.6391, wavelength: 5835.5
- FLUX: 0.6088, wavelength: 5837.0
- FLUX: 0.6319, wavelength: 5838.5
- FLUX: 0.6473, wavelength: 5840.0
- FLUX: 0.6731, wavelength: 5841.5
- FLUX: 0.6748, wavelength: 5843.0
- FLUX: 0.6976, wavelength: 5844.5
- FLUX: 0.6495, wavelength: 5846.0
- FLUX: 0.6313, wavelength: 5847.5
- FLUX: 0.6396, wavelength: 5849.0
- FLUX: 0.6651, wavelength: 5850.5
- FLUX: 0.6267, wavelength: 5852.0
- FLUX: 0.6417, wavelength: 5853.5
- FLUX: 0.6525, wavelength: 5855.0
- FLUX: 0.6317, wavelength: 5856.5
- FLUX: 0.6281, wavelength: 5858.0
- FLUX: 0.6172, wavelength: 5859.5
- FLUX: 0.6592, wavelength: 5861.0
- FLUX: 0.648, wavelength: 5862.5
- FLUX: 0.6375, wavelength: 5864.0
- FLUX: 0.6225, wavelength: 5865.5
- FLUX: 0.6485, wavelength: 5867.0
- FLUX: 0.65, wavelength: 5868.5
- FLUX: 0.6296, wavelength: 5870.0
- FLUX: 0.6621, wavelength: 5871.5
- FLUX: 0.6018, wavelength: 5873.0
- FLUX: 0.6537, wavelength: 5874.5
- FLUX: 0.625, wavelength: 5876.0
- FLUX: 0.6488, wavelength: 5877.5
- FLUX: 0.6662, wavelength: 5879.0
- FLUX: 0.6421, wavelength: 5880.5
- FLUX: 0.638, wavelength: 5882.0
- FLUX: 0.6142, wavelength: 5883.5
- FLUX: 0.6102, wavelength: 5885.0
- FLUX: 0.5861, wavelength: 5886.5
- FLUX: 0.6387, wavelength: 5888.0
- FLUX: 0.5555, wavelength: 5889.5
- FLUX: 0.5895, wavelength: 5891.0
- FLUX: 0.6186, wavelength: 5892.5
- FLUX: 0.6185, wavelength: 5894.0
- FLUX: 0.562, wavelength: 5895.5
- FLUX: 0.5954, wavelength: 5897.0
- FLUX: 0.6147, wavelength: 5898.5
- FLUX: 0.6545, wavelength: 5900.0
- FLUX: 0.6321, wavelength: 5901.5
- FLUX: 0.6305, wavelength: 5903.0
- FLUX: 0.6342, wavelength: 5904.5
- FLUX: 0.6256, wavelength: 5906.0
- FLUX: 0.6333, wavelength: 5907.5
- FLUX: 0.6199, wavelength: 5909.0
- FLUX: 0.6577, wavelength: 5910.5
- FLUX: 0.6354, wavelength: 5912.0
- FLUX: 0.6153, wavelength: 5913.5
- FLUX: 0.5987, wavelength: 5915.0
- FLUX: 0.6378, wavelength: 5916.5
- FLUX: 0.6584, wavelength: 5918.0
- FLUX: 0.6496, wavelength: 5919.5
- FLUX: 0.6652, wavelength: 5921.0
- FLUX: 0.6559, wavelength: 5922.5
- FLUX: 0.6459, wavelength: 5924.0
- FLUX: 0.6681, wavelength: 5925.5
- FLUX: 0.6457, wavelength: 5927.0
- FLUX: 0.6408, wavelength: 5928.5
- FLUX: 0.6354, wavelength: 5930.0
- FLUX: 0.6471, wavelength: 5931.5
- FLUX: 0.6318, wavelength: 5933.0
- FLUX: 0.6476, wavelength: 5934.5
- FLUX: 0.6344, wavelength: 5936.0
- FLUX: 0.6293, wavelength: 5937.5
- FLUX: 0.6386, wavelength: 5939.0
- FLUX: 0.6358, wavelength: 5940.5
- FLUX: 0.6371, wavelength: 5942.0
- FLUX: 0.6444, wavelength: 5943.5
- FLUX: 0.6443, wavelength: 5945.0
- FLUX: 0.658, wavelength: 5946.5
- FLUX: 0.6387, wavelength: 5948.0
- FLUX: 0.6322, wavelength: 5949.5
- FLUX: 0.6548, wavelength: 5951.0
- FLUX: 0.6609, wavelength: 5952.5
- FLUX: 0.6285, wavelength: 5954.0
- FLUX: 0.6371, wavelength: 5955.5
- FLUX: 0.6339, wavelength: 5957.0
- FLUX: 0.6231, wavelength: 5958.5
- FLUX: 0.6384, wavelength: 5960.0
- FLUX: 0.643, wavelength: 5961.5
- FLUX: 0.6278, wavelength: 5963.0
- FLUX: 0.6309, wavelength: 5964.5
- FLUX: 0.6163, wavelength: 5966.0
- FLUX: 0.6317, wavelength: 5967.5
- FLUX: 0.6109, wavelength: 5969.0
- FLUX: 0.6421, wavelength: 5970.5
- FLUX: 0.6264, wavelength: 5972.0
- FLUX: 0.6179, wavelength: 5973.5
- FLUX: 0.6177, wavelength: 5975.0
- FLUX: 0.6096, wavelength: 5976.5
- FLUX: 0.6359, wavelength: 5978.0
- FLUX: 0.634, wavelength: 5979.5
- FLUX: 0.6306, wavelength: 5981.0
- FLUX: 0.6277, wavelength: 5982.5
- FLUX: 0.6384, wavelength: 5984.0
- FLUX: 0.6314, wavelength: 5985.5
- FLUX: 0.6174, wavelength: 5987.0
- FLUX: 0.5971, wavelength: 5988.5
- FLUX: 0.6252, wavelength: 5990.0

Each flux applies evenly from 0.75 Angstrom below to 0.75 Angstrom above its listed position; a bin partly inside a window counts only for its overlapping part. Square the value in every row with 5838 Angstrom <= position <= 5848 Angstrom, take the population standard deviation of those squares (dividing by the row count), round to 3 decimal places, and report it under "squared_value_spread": 0.030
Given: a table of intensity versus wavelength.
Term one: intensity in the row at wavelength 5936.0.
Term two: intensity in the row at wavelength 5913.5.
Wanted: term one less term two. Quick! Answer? 0.019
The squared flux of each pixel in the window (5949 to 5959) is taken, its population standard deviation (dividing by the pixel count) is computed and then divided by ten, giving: 0.0017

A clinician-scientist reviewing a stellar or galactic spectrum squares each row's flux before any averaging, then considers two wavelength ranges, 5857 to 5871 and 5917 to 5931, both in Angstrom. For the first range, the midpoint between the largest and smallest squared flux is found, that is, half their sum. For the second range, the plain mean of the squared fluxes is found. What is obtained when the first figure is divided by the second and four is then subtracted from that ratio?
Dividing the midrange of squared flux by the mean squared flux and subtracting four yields -3.04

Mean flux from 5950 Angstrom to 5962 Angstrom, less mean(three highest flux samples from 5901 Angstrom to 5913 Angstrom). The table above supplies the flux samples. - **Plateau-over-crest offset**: 0.00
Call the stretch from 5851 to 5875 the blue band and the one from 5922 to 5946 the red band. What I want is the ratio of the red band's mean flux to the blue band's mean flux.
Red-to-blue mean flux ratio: 1.007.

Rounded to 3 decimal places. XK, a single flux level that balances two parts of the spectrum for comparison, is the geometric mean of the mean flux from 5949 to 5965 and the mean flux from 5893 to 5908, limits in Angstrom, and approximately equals 0.629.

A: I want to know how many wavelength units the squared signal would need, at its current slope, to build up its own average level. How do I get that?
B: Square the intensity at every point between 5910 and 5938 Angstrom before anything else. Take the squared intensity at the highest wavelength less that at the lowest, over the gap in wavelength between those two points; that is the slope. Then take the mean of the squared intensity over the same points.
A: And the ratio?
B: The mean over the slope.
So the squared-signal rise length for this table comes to -305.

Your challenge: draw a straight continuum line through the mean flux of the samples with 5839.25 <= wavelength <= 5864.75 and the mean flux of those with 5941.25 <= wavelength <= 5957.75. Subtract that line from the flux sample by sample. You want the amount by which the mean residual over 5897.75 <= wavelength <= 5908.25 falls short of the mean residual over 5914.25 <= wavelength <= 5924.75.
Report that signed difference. 0.013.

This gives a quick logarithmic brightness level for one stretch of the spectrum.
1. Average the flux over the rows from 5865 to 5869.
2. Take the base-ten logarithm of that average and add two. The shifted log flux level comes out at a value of 1.81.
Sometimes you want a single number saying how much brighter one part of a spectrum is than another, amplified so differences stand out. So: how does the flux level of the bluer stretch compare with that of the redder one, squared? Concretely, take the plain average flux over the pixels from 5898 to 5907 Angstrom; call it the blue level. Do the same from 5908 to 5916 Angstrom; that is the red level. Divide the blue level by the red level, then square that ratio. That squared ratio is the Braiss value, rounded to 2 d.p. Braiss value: 1.02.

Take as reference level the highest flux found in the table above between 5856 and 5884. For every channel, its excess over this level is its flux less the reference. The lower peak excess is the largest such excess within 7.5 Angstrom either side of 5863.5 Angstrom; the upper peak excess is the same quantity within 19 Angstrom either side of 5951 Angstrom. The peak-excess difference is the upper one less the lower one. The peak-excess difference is 0.00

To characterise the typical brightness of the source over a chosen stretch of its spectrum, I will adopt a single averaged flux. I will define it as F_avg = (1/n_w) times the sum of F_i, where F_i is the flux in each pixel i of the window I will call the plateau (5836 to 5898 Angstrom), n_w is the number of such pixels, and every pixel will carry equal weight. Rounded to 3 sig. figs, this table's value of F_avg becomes 0.633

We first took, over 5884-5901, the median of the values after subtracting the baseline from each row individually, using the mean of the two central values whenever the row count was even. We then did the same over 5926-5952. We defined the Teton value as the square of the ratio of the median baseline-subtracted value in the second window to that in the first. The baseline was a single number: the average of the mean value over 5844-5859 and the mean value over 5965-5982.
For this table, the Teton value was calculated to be 0.0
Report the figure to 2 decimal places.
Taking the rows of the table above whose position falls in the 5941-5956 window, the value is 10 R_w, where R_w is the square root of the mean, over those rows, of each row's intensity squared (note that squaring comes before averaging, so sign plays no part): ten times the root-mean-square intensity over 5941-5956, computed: 6.44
